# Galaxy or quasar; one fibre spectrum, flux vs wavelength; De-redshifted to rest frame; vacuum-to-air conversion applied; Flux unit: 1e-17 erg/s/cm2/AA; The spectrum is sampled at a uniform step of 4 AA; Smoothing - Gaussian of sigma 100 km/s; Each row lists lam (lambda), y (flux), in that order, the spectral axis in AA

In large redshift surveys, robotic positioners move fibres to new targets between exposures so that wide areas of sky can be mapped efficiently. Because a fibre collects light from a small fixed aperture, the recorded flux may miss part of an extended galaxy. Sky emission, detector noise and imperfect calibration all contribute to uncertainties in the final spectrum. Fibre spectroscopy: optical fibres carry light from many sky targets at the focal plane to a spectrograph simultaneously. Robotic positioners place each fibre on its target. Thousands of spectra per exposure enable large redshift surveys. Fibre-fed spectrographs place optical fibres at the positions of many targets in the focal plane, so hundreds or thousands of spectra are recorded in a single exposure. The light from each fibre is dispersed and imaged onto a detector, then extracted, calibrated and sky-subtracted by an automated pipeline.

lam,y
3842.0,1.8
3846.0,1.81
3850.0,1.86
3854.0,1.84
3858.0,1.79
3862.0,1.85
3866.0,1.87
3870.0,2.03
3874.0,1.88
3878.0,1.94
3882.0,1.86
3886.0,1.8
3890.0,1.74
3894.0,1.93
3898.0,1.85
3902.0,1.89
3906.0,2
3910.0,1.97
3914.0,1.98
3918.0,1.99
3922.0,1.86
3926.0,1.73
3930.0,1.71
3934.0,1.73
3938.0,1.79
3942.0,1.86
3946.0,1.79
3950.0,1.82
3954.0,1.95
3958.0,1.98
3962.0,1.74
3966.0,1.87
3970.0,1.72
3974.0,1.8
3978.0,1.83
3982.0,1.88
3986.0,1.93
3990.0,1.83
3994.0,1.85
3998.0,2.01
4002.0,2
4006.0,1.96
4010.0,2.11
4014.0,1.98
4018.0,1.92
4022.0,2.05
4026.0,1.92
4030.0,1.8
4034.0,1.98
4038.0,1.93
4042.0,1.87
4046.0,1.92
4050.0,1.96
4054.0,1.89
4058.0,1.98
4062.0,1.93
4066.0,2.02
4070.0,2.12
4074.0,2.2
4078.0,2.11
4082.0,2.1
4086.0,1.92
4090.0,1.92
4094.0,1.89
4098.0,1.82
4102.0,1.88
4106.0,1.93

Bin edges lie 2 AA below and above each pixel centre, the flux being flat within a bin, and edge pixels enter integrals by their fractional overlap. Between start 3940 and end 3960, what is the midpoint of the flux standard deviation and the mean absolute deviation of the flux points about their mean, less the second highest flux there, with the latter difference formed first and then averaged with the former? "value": -0.90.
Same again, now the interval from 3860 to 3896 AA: -0.90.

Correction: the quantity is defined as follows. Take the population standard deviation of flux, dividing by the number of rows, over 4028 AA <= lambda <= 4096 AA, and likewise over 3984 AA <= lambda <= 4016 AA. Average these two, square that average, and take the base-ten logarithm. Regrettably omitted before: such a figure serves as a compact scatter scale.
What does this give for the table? -2.06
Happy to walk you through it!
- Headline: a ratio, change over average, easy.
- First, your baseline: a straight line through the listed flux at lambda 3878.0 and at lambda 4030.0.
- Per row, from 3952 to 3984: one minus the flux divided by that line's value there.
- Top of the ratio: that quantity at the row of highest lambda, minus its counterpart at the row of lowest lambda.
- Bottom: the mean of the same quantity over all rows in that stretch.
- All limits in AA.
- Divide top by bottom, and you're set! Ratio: 4.0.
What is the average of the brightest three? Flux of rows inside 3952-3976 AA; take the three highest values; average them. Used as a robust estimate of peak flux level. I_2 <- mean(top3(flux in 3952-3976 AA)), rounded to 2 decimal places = 1.93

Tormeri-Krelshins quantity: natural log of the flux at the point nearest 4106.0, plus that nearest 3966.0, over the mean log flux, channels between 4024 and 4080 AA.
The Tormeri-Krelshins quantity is 1.89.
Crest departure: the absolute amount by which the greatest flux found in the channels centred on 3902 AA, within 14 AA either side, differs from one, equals 1.00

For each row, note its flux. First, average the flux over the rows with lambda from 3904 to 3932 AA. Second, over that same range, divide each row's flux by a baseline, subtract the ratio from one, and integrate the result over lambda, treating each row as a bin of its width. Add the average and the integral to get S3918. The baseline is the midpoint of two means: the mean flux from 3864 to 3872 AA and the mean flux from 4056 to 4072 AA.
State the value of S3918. 3.2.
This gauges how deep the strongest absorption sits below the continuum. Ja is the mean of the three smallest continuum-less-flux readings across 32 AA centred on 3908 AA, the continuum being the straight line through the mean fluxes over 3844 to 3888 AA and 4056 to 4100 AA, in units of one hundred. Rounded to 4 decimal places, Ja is -0.0009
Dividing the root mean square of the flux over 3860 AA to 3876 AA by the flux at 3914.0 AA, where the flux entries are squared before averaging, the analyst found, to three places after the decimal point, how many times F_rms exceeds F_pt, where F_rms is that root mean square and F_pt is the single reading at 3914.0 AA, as 0.964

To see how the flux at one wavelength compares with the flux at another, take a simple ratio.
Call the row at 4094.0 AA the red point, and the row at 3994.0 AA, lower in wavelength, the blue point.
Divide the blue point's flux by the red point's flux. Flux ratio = 0.98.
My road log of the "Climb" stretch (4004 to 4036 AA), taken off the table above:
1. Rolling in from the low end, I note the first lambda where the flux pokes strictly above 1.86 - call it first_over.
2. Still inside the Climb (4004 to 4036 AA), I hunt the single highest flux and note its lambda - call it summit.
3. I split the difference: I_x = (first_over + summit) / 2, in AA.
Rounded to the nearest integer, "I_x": 4008 AA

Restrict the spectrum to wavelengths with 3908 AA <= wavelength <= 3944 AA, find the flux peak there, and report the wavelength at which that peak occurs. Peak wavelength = 3918.0 AA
